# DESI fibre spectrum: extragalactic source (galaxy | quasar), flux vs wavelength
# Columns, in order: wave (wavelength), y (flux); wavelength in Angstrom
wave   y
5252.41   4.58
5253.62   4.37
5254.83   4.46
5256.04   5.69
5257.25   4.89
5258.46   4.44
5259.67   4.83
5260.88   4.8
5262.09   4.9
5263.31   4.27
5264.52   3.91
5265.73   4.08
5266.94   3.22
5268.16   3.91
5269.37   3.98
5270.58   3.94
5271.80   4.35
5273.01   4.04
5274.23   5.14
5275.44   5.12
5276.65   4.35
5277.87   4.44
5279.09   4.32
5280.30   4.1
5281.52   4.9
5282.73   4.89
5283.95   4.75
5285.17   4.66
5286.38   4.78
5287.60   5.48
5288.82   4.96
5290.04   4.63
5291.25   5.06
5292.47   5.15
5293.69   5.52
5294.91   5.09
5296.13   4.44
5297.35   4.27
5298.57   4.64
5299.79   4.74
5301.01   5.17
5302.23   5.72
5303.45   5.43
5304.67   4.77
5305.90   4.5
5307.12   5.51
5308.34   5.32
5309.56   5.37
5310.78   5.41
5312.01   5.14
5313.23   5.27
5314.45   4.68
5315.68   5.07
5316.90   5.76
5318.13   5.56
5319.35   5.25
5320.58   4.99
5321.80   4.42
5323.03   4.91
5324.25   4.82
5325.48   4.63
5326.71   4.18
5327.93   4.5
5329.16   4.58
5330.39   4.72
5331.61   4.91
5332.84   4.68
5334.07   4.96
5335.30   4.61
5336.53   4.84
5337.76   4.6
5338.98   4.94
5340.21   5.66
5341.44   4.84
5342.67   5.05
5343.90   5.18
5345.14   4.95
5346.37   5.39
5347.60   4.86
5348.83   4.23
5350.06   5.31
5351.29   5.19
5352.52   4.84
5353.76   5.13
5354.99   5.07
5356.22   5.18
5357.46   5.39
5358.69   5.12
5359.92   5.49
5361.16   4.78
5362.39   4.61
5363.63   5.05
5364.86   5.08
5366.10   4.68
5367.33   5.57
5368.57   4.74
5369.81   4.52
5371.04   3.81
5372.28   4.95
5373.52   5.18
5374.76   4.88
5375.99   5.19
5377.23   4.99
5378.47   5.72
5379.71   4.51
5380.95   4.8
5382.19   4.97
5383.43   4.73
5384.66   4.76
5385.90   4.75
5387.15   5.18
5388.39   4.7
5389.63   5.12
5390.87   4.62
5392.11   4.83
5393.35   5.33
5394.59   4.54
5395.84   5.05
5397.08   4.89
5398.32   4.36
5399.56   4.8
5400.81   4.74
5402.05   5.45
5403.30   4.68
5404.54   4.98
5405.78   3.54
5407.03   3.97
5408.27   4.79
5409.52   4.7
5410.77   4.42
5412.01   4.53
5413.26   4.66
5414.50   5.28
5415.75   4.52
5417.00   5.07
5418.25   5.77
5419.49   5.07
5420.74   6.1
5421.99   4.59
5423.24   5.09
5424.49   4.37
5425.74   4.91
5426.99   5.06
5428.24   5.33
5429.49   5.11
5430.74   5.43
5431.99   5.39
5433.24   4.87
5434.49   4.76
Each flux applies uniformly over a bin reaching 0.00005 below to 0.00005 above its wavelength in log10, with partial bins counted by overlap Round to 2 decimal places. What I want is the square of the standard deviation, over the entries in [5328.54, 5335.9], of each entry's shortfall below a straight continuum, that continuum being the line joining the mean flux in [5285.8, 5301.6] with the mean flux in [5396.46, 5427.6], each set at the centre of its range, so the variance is 0.02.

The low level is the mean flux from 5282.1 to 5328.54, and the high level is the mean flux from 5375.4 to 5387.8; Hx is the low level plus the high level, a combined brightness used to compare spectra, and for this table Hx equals 9.9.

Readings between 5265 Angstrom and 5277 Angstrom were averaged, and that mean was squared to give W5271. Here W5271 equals 17.7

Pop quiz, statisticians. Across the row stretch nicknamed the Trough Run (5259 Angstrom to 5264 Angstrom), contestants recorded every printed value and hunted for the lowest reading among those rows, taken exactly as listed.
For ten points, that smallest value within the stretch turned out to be 4.27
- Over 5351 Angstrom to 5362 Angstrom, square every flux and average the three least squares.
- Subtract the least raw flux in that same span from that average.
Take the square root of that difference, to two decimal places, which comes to 4.38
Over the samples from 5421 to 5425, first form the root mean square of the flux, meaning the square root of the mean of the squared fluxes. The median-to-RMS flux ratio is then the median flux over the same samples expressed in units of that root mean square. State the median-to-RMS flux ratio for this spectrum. 0.98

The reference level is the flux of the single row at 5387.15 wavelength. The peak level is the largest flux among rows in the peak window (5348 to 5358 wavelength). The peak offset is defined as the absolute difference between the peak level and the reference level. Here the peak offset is 0.2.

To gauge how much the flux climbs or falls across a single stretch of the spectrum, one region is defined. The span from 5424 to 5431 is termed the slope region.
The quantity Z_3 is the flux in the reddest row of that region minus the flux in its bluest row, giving 1.1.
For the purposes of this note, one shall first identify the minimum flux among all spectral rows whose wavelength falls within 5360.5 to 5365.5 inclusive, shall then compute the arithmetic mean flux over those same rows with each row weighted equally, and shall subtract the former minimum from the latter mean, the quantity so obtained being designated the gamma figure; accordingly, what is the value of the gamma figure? 0.27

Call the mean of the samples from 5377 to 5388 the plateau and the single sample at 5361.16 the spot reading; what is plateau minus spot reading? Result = 0.15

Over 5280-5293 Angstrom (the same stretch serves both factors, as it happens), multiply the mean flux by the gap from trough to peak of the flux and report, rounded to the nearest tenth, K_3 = 6.7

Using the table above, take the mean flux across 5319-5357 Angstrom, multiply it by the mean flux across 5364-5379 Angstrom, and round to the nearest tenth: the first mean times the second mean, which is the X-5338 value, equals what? 24.1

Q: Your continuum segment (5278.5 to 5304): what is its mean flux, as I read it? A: 4.89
